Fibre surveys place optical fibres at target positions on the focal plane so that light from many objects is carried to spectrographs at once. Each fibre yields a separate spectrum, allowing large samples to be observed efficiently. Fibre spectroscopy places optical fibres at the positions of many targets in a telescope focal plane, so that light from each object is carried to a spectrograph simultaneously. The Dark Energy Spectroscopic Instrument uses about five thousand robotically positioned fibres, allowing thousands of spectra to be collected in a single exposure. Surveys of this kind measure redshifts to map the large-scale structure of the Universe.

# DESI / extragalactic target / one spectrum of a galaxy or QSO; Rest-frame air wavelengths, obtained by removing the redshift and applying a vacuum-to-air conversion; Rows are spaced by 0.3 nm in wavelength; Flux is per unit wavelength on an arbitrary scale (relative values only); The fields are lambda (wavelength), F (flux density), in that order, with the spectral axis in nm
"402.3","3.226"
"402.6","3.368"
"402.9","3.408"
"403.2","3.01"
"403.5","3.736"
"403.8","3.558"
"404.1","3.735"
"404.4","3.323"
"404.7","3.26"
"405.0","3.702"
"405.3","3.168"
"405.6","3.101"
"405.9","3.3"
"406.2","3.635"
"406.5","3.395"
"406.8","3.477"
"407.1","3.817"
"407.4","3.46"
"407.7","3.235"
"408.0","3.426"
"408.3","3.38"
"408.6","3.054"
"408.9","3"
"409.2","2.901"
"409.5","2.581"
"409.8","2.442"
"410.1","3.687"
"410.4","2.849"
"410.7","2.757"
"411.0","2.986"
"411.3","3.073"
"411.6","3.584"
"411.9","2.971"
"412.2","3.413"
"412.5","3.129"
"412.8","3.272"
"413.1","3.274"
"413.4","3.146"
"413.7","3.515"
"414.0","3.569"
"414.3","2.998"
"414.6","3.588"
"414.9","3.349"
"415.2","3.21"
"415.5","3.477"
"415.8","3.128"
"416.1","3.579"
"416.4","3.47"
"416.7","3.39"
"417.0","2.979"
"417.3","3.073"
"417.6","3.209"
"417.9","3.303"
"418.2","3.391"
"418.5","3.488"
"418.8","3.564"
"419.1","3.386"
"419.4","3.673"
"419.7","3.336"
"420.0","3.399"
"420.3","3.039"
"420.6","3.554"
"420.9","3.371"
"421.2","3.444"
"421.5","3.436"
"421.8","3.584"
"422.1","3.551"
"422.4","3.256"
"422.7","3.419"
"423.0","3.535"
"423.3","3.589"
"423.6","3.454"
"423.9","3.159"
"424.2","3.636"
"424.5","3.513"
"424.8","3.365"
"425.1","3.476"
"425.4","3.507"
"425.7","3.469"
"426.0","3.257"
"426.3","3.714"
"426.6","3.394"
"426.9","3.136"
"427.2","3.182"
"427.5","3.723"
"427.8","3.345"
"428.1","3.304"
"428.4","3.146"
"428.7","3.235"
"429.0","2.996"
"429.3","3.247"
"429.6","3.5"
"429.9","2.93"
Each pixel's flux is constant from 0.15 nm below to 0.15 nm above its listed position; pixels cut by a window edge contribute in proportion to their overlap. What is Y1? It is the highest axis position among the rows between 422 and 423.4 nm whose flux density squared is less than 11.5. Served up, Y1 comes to 422.4 nm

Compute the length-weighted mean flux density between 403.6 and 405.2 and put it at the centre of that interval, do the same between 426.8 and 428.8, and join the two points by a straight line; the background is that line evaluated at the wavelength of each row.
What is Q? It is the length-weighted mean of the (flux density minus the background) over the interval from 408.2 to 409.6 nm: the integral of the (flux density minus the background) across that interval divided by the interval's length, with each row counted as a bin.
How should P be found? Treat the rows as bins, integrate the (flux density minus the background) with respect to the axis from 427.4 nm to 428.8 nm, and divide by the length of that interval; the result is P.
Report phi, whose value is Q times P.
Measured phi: -0.021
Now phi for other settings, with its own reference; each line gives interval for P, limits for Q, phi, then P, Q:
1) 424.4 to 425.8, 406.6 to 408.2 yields -0.001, 0.14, -0.01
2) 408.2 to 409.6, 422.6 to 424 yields -0.049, -0.49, 0.10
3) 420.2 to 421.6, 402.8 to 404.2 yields -0.001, 0.01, -0.04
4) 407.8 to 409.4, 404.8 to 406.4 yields 0.041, -0.34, -0.12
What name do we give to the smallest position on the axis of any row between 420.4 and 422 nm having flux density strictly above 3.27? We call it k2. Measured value 420.6 nm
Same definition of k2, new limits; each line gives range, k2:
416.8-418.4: 417.9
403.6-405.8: 403.8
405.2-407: 405.9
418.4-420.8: 418.5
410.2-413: 411.6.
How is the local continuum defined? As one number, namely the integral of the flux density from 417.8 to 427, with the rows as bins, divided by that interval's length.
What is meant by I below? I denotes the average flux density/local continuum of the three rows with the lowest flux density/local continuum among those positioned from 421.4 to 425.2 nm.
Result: 0.949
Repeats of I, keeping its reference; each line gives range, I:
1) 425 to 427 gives 0.950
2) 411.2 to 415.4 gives 0.878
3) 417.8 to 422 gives 0.939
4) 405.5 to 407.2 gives 0.951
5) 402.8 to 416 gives 0.755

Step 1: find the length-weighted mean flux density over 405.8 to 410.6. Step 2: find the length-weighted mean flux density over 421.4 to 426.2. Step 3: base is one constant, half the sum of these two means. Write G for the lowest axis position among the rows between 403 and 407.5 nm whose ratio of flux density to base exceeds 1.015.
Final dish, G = 403.5 nm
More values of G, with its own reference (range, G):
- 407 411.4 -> 407.1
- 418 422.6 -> 418.2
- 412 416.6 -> 412.2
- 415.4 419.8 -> 415.5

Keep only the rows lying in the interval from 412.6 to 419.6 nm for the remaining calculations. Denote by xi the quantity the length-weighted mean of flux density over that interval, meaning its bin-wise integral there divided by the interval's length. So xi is 3.35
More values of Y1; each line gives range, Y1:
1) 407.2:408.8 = 408.6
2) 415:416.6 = 415.8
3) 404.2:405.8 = 405.6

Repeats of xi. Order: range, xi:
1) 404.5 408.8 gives 3.38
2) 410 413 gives 3.17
